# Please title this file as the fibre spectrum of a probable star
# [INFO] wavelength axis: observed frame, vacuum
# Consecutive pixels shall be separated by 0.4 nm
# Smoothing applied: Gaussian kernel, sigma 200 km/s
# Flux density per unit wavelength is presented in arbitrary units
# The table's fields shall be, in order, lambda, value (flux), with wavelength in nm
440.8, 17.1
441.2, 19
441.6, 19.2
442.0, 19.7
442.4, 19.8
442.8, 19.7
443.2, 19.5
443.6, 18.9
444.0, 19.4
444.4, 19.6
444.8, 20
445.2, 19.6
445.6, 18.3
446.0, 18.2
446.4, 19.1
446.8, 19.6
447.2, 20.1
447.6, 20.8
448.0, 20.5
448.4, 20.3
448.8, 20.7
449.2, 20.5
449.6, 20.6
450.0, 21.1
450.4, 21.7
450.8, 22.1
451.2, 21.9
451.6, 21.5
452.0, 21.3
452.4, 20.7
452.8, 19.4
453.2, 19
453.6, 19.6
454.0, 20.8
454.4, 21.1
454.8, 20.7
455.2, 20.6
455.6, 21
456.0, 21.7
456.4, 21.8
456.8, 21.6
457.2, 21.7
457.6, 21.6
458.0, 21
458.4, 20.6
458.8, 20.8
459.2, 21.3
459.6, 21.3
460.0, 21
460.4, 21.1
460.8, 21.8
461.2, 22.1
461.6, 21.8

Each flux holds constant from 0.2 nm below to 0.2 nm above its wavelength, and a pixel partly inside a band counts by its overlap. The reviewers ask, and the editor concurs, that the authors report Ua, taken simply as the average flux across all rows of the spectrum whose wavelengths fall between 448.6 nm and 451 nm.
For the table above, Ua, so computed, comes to 21.1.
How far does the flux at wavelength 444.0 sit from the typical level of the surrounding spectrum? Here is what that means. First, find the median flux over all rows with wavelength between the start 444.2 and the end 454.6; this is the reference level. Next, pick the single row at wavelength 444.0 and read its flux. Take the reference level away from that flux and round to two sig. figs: -1.1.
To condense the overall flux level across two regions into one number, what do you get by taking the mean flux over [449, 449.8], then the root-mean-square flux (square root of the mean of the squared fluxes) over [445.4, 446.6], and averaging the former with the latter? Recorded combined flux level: 19.54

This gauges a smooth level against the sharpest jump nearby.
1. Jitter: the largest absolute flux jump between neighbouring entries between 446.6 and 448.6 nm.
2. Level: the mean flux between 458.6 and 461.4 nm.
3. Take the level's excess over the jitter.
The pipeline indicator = 20.6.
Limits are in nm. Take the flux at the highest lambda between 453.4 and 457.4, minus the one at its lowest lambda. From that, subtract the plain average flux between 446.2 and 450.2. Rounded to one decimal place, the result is -18.2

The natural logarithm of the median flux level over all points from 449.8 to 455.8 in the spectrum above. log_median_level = 3.04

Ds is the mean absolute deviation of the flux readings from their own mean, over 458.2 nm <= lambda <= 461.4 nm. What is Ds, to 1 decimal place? 0.4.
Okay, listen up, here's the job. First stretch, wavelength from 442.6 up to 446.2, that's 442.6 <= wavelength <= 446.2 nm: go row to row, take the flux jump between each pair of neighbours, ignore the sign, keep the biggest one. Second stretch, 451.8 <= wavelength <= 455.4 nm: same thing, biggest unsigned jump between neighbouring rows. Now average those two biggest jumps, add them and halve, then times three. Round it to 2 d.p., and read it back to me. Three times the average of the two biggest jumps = 3.90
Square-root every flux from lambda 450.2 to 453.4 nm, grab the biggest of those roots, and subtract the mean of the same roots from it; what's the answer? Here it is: 0.13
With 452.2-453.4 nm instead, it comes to 0.11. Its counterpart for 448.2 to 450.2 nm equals 0.05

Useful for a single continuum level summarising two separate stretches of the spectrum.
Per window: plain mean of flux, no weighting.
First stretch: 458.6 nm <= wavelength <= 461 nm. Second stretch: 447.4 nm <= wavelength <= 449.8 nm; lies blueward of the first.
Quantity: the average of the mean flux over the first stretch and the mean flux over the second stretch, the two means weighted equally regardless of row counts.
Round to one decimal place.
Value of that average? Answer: 20.9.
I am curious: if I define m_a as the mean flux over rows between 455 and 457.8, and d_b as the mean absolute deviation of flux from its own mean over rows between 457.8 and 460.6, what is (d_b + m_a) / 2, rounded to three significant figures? 10.8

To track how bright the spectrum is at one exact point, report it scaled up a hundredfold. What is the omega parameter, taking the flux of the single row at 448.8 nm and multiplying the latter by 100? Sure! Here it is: 2070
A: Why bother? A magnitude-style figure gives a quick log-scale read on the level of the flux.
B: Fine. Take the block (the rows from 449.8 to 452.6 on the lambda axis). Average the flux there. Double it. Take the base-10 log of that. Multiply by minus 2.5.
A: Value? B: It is -4.08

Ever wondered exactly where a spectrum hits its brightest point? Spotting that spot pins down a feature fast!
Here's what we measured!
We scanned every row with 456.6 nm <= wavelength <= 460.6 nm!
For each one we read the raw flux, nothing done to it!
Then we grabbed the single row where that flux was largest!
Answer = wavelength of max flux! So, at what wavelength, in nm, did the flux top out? 457.2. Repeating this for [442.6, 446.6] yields 444.8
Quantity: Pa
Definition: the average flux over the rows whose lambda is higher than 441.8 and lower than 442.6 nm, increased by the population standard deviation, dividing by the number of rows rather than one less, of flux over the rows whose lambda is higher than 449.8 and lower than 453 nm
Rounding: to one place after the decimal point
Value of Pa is 20.6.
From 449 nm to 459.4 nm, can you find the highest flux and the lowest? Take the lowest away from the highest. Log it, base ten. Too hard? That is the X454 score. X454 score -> 0.49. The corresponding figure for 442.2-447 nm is 0.26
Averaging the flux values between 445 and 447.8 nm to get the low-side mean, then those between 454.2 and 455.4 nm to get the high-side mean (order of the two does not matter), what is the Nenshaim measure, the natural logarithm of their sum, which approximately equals 3.69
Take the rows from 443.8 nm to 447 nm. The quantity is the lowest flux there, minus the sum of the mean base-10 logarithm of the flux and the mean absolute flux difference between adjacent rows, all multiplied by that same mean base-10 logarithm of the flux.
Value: 21.0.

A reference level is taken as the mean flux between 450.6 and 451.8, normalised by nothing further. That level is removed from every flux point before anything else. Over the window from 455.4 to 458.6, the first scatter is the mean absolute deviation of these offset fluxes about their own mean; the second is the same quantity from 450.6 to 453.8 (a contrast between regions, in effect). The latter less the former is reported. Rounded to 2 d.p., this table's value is 0.63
